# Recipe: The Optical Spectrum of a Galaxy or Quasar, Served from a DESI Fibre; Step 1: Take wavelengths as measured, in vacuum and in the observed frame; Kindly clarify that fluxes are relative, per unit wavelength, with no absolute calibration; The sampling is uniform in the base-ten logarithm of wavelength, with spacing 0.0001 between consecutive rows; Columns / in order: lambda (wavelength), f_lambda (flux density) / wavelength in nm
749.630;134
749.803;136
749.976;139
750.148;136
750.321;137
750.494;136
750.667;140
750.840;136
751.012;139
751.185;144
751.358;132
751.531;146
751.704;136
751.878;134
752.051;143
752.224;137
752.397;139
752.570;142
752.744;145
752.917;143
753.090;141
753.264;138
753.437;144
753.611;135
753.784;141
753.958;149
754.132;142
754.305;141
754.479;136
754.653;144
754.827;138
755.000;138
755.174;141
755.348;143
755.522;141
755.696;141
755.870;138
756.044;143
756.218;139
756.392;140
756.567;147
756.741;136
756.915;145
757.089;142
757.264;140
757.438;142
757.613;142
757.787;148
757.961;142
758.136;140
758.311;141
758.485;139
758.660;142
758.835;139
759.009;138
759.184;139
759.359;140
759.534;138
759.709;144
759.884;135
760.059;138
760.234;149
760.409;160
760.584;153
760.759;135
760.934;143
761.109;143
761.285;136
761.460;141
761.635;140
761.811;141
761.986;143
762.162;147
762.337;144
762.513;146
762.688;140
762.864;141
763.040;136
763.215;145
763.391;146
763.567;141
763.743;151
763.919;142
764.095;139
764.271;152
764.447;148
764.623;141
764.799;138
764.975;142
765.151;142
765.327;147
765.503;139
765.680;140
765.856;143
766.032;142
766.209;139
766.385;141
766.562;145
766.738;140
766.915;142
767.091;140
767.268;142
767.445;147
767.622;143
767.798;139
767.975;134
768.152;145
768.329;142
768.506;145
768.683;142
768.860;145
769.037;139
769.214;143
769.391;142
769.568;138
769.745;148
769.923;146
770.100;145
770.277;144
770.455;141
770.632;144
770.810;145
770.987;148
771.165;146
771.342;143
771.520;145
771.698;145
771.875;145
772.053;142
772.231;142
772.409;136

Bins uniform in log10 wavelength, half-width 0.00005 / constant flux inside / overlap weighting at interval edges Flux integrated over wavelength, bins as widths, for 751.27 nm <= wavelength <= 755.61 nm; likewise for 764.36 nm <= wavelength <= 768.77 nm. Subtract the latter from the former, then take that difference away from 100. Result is 117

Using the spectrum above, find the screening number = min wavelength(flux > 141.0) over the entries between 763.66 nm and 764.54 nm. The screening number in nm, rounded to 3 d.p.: 763.743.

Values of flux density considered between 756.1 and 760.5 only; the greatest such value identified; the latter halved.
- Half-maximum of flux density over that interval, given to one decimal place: 80.0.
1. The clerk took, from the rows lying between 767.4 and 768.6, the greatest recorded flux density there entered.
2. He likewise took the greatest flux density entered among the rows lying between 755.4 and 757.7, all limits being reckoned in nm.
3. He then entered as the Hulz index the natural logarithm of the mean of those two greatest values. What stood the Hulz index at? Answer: 4.99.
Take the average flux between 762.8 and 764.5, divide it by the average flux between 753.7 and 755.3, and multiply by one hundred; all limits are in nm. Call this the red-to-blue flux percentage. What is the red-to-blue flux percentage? 102.1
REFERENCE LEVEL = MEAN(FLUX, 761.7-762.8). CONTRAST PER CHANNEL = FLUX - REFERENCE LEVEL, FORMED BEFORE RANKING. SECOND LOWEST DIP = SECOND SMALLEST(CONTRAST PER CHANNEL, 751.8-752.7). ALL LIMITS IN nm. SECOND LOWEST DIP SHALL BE -6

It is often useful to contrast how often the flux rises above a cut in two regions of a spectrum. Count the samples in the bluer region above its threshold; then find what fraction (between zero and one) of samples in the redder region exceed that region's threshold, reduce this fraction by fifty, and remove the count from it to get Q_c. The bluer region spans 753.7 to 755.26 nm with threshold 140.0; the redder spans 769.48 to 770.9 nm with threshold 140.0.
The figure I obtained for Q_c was -55.1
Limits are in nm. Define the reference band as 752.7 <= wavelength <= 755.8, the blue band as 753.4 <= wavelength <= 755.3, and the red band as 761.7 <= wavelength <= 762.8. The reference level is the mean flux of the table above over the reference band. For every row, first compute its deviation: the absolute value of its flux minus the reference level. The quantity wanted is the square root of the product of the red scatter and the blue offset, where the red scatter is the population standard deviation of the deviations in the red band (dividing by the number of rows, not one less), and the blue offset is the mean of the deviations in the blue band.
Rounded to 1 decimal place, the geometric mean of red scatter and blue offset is 2.4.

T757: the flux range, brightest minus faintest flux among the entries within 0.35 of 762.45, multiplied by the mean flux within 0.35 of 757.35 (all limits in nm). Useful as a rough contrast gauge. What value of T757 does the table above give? 990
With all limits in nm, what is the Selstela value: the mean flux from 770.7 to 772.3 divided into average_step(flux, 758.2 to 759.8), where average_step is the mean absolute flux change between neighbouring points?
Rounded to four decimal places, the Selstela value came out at 0.0164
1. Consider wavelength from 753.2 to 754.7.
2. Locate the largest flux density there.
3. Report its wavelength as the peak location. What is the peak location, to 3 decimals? 753.958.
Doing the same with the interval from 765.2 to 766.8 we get 765.327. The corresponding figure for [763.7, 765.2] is 764.271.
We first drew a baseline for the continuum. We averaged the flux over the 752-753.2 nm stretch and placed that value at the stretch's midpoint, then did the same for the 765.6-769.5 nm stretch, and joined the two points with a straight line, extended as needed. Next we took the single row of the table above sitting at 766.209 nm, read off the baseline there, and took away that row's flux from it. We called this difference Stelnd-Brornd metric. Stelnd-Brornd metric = 2.8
